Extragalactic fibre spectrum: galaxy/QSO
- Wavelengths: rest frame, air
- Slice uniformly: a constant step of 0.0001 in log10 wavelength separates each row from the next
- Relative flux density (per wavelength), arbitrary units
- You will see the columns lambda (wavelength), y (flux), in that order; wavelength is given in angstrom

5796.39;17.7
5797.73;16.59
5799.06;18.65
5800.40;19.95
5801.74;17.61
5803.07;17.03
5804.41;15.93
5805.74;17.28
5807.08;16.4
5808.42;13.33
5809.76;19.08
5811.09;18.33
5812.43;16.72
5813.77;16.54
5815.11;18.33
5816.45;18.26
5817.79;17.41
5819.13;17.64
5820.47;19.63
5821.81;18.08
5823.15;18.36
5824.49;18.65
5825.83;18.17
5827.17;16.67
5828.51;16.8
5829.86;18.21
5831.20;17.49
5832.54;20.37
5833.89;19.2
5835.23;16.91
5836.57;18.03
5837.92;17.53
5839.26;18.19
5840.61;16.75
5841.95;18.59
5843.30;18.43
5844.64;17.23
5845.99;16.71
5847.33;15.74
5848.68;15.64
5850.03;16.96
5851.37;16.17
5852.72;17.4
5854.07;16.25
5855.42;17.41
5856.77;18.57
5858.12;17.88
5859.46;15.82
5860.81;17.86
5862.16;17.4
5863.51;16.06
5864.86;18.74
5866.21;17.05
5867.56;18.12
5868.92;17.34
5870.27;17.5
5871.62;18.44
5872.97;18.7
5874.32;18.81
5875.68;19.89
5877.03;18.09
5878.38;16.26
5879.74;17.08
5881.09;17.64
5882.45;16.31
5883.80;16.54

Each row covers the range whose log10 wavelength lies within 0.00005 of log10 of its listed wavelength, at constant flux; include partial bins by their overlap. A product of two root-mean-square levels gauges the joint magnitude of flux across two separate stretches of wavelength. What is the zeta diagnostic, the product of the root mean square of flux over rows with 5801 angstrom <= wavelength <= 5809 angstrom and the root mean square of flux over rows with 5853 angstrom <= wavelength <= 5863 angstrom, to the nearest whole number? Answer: 283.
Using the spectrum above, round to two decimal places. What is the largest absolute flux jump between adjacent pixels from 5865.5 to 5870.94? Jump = 1.07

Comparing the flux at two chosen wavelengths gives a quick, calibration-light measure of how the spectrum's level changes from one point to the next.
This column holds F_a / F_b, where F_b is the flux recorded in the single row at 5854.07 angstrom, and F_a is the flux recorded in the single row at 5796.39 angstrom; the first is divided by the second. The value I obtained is 1.09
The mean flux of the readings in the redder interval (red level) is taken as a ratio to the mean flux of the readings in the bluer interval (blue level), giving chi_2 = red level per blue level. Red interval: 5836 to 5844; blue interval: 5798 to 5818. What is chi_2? 1.03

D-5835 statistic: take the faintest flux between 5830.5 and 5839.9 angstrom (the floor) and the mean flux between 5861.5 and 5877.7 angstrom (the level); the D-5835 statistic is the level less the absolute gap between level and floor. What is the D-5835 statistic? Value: 16.9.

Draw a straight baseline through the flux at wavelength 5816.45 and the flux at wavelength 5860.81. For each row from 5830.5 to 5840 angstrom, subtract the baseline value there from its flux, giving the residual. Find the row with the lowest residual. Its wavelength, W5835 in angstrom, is 5835.23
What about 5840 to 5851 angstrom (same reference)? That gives 5848.68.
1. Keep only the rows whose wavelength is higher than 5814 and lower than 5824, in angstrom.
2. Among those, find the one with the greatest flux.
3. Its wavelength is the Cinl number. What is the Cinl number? 5820.47 angstrom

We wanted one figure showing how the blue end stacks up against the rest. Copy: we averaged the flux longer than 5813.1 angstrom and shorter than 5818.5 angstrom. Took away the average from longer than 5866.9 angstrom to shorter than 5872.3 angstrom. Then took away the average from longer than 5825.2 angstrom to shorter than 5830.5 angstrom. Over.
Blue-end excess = -17.7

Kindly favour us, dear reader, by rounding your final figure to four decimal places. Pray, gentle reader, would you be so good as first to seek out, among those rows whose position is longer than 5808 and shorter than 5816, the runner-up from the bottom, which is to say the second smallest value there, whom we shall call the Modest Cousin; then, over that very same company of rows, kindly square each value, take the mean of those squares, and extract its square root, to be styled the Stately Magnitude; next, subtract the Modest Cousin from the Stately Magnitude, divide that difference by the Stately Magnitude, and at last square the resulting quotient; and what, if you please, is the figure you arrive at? 0.0013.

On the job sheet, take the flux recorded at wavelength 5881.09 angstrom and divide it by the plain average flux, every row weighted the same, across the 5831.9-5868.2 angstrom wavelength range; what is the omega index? 1.01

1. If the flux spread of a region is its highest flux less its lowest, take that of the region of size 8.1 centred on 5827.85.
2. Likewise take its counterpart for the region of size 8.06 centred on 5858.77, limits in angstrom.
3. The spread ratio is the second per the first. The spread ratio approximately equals 1.4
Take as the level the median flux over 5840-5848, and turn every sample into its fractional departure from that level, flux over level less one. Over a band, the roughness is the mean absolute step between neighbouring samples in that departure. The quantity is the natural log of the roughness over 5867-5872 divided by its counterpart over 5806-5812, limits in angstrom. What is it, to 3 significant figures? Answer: -1.63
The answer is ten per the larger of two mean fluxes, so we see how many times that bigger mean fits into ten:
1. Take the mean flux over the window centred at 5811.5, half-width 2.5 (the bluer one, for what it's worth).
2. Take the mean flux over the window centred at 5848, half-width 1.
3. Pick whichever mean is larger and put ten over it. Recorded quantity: 0.57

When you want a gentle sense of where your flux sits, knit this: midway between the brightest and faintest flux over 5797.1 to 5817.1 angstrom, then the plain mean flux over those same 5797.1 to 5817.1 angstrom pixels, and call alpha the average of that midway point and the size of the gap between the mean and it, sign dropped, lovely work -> 8.67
